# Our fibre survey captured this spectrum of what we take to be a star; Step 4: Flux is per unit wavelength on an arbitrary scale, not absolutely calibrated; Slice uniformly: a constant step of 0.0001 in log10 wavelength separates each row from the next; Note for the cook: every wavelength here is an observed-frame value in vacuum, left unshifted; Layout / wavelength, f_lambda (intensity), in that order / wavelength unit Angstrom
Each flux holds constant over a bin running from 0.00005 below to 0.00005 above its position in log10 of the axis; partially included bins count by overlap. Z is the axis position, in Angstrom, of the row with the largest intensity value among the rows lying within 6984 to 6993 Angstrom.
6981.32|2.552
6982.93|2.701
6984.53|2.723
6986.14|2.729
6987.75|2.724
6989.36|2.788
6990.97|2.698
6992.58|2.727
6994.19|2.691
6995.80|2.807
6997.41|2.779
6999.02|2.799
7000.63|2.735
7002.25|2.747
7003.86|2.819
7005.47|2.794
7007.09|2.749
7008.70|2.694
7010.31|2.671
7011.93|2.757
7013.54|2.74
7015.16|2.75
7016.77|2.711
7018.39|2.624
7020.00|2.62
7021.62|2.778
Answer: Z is 6989.36 Angstrom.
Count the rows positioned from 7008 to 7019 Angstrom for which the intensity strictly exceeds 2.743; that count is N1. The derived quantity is 2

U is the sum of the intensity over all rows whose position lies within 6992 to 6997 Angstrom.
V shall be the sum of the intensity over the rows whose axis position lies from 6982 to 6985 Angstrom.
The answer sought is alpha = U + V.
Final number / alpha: 13.6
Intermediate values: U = 8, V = 5.4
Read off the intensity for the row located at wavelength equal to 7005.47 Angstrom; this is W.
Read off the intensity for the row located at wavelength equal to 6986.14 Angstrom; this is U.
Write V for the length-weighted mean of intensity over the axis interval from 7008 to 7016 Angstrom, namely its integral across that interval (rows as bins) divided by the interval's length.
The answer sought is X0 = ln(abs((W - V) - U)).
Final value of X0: 0.98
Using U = 2.729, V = 2.72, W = 2.794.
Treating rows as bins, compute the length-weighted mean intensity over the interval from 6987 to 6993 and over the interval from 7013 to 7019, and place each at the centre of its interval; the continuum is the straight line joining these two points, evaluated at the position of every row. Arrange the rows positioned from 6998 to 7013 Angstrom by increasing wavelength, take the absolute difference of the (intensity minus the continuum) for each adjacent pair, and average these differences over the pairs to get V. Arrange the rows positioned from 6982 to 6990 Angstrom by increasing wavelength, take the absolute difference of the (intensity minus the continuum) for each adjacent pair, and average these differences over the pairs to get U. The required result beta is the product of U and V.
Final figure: 0.0012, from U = 0.025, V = 0.0473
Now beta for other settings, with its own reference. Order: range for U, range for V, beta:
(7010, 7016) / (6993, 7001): 0.0022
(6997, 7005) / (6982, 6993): 0.0016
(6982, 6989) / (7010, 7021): 0.0005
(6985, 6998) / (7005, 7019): 0.0023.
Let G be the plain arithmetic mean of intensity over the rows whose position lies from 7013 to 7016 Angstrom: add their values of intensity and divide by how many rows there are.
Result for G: 2.745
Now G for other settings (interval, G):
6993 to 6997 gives 2.749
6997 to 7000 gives 2.789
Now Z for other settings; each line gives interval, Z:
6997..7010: 7003.86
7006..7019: 7011.93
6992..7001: 6995.80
